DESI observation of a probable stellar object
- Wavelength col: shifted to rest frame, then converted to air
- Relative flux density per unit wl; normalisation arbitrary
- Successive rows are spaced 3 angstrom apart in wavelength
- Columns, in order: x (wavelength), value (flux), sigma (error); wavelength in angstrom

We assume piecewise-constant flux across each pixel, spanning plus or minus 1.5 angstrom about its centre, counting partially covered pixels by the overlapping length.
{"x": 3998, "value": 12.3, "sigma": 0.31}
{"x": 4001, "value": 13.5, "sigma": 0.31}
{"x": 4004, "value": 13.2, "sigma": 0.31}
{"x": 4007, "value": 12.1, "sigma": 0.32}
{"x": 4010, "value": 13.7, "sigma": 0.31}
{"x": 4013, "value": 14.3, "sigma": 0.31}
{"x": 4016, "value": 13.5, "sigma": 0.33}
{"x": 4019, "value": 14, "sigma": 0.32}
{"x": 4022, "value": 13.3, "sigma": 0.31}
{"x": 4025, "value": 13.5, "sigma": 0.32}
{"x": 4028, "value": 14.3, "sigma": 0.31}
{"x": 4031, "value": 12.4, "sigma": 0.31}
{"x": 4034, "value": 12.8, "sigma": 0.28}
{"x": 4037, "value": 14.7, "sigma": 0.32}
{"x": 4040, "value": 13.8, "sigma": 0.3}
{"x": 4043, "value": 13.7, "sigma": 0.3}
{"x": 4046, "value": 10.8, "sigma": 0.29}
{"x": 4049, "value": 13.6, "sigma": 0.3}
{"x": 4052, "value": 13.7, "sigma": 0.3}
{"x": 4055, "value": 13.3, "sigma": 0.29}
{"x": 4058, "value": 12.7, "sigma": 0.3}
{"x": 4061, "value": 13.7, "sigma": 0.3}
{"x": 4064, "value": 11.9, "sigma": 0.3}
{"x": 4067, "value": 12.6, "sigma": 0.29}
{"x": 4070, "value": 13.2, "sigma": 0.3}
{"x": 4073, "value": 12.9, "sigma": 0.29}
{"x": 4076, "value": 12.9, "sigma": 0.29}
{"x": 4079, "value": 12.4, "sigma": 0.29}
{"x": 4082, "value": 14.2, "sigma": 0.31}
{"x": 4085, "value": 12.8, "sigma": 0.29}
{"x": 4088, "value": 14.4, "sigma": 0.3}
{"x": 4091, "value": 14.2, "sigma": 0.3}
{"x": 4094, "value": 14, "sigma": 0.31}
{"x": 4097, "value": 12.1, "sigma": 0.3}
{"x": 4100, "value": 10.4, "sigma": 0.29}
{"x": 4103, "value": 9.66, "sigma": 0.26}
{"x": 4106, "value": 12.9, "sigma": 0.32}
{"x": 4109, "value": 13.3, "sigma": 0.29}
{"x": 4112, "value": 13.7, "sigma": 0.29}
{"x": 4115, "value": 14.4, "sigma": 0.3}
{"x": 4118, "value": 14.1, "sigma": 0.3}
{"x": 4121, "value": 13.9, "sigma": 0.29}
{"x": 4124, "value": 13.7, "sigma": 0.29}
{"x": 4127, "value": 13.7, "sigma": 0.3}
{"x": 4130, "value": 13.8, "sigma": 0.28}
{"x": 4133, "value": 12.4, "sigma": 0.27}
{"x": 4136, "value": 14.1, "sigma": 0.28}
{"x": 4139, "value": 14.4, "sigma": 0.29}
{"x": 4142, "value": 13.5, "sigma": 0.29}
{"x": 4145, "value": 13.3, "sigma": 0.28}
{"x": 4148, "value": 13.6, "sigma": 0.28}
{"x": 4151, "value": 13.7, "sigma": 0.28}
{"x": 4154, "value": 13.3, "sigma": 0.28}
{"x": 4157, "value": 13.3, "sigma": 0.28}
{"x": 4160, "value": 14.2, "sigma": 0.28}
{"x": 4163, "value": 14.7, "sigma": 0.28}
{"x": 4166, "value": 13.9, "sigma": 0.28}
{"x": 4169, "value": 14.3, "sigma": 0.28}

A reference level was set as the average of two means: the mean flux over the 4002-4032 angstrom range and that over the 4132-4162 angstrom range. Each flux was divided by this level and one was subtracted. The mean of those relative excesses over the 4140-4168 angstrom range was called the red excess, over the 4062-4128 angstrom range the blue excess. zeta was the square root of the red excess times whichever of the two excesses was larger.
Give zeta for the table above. 0.016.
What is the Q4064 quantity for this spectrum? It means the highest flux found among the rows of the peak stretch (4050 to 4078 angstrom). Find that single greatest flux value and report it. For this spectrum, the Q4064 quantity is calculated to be 13.7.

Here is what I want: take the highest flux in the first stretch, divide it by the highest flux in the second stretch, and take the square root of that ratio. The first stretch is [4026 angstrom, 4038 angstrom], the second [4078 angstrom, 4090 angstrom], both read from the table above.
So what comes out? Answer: 1.01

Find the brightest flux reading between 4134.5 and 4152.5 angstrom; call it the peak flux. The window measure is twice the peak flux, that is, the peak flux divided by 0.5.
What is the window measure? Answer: 28.8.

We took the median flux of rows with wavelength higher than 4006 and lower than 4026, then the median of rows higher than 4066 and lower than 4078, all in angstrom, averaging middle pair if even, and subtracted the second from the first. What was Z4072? 0.6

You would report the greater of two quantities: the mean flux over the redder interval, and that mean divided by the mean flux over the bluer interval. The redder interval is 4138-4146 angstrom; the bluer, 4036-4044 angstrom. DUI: 13.7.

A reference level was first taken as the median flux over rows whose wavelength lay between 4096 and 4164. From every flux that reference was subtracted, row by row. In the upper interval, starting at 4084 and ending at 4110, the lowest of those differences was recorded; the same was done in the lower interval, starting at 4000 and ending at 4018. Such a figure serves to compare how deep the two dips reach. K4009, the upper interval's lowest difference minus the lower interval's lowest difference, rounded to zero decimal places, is -2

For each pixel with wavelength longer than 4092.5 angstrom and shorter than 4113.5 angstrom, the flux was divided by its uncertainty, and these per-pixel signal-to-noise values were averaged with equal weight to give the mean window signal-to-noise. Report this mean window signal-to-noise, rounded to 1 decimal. 41.7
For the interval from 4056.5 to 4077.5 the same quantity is 43.4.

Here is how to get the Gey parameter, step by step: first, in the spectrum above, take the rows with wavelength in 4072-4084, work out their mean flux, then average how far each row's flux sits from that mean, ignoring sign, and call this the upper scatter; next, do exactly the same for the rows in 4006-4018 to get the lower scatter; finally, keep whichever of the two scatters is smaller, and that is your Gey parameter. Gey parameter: 0.55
